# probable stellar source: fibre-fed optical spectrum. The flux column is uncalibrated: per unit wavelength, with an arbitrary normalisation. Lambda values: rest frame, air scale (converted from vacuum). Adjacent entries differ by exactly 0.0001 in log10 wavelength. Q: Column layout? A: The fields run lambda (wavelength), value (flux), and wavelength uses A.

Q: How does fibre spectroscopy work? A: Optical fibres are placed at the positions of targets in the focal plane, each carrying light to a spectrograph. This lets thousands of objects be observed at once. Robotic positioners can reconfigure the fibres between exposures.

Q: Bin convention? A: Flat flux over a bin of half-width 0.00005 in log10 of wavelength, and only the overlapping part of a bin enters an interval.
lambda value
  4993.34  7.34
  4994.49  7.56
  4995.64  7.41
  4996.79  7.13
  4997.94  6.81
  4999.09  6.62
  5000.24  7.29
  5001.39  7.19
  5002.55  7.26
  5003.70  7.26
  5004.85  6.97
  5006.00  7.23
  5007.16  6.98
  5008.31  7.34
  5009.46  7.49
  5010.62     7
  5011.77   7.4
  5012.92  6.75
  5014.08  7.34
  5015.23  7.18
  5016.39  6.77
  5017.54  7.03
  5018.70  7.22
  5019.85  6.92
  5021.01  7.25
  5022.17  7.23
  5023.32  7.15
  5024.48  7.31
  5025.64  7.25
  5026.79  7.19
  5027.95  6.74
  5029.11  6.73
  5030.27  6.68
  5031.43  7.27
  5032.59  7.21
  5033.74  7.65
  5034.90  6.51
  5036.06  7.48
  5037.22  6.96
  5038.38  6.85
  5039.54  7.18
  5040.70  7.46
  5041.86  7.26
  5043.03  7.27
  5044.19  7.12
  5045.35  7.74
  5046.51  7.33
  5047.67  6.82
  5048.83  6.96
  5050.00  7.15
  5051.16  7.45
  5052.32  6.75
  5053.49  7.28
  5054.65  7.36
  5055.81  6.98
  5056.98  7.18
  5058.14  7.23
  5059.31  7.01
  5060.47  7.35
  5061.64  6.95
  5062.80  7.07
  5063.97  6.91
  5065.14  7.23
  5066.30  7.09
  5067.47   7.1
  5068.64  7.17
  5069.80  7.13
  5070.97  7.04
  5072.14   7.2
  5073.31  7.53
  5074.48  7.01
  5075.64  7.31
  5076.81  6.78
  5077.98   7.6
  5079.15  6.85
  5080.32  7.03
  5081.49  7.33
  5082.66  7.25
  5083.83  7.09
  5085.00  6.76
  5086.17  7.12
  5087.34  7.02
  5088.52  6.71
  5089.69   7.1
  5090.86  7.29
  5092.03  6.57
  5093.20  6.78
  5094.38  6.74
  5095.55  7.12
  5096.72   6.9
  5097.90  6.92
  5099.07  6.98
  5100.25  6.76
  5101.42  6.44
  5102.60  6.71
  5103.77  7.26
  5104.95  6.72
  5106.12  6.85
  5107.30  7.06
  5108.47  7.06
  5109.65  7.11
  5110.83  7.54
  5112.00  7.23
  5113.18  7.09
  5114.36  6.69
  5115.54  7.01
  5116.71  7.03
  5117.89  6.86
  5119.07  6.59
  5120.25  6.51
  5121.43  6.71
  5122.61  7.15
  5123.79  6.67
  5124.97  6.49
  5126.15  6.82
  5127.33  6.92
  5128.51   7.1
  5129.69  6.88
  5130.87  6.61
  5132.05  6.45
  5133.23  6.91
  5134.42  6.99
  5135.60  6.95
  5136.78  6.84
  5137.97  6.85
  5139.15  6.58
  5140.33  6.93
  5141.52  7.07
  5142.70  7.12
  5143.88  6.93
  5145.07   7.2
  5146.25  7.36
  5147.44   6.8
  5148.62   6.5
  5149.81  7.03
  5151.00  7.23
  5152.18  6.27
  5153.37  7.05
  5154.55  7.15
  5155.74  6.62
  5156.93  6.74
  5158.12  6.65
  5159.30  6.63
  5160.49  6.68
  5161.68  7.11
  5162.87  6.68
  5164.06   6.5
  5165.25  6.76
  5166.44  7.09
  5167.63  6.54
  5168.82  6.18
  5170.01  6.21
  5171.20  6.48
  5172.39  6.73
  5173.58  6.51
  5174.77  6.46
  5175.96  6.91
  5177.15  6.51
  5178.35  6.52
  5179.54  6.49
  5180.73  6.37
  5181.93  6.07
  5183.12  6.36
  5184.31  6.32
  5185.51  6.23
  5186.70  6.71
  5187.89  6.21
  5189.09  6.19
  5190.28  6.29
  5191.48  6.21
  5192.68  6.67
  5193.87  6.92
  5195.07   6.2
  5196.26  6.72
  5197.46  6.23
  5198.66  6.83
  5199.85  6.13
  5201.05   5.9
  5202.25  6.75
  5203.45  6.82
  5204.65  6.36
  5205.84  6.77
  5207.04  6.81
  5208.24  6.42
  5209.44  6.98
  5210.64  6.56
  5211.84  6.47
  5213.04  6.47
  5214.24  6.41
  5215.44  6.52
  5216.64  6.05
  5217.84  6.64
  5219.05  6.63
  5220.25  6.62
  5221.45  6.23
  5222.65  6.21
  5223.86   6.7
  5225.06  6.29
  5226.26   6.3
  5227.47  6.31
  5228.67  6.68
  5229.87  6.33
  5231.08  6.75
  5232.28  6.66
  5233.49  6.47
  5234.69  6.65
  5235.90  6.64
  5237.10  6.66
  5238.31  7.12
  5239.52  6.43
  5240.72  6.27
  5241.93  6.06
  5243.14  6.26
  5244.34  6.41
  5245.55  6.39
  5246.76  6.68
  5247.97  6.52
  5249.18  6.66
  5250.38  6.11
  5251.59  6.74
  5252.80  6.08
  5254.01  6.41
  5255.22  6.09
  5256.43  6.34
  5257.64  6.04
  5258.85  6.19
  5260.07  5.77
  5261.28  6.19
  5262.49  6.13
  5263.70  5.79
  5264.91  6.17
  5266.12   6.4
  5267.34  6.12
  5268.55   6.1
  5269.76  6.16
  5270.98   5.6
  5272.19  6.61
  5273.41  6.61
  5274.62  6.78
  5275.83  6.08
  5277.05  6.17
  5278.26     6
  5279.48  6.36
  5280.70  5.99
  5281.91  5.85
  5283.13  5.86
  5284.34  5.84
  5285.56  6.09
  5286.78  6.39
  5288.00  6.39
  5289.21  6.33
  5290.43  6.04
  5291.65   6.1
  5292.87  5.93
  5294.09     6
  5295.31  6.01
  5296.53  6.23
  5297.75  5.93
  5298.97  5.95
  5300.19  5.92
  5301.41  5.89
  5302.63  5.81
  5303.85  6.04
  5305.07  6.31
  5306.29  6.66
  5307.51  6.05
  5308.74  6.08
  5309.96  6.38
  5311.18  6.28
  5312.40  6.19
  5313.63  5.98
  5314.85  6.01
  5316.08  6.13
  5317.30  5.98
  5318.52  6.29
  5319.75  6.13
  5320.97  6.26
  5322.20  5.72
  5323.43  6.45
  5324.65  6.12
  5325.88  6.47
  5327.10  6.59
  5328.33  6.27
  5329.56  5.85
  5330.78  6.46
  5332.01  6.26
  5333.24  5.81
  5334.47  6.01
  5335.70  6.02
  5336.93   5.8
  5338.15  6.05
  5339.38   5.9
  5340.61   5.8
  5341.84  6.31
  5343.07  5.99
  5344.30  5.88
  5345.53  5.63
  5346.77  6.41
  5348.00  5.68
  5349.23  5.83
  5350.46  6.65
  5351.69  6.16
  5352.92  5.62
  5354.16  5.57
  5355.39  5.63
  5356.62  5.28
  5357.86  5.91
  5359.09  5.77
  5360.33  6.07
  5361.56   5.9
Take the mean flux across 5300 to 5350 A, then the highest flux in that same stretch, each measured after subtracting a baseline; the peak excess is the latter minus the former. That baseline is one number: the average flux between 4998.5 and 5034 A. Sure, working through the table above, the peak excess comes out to 0.57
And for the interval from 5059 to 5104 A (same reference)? 0.57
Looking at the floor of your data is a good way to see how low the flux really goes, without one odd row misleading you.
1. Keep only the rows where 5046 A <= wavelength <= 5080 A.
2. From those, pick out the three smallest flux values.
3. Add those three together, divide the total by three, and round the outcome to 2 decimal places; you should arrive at 6.78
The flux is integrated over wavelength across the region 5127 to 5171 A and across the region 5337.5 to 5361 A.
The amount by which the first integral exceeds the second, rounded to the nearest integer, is 161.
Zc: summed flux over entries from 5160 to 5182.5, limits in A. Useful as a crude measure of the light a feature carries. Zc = 125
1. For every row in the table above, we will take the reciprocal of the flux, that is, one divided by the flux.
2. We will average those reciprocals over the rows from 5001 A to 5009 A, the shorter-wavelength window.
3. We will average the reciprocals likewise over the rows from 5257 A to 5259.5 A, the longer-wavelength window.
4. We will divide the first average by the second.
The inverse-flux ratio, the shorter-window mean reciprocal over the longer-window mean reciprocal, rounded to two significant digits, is 0.85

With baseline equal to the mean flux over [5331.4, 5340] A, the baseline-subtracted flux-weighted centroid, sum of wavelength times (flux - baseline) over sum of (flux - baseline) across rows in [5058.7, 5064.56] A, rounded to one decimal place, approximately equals 5061.5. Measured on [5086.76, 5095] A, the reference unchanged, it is 5090.6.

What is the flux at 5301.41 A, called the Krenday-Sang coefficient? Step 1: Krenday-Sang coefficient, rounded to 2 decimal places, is 5.89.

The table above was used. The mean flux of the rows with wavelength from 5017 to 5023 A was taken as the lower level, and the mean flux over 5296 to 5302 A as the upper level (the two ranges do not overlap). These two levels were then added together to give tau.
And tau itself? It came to 13.1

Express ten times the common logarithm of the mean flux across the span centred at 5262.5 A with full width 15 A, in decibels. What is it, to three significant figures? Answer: 7.86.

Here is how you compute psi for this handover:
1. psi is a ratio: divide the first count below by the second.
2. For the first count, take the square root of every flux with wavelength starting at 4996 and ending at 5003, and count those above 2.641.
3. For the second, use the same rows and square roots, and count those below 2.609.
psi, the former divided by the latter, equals 4.00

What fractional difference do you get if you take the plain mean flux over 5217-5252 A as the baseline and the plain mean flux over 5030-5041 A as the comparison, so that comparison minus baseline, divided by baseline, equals 0.10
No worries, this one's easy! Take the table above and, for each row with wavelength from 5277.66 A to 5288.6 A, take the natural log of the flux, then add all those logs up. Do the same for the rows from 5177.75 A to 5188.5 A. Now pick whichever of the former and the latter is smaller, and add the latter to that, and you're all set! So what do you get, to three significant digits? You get 32.9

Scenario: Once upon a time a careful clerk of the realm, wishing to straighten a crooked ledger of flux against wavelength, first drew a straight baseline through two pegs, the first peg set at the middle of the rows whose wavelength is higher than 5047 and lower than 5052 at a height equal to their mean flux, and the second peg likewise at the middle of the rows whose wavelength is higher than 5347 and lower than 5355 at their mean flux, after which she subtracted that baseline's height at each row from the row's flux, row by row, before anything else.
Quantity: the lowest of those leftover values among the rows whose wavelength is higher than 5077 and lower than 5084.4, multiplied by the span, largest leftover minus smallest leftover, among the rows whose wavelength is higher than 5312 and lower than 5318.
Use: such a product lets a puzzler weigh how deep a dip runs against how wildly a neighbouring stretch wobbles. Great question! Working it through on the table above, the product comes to -0.03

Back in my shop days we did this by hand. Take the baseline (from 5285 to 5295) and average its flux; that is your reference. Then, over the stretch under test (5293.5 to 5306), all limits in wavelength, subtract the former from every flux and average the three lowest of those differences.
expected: -0.3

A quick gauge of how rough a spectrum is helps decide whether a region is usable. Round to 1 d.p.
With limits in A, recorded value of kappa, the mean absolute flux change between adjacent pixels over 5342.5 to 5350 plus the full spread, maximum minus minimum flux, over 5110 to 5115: 1.3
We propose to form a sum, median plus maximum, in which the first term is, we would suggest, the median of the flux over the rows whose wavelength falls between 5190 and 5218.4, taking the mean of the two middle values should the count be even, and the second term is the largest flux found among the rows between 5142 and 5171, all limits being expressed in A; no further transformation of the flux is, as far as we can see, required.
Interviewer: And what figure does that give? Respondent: 13.9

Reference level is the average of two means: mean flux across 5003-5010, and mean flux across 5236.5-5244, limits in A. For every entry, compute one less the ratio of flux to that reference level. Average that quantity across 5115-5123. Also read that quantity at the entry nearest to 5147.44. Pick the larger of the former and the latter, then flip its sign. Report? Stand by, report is -0.01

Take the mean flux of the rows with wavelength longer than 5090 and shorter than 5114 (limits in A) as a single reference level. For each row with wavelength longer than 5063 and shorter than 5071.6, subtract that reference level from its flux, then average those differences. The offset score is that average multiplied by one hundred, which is 14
